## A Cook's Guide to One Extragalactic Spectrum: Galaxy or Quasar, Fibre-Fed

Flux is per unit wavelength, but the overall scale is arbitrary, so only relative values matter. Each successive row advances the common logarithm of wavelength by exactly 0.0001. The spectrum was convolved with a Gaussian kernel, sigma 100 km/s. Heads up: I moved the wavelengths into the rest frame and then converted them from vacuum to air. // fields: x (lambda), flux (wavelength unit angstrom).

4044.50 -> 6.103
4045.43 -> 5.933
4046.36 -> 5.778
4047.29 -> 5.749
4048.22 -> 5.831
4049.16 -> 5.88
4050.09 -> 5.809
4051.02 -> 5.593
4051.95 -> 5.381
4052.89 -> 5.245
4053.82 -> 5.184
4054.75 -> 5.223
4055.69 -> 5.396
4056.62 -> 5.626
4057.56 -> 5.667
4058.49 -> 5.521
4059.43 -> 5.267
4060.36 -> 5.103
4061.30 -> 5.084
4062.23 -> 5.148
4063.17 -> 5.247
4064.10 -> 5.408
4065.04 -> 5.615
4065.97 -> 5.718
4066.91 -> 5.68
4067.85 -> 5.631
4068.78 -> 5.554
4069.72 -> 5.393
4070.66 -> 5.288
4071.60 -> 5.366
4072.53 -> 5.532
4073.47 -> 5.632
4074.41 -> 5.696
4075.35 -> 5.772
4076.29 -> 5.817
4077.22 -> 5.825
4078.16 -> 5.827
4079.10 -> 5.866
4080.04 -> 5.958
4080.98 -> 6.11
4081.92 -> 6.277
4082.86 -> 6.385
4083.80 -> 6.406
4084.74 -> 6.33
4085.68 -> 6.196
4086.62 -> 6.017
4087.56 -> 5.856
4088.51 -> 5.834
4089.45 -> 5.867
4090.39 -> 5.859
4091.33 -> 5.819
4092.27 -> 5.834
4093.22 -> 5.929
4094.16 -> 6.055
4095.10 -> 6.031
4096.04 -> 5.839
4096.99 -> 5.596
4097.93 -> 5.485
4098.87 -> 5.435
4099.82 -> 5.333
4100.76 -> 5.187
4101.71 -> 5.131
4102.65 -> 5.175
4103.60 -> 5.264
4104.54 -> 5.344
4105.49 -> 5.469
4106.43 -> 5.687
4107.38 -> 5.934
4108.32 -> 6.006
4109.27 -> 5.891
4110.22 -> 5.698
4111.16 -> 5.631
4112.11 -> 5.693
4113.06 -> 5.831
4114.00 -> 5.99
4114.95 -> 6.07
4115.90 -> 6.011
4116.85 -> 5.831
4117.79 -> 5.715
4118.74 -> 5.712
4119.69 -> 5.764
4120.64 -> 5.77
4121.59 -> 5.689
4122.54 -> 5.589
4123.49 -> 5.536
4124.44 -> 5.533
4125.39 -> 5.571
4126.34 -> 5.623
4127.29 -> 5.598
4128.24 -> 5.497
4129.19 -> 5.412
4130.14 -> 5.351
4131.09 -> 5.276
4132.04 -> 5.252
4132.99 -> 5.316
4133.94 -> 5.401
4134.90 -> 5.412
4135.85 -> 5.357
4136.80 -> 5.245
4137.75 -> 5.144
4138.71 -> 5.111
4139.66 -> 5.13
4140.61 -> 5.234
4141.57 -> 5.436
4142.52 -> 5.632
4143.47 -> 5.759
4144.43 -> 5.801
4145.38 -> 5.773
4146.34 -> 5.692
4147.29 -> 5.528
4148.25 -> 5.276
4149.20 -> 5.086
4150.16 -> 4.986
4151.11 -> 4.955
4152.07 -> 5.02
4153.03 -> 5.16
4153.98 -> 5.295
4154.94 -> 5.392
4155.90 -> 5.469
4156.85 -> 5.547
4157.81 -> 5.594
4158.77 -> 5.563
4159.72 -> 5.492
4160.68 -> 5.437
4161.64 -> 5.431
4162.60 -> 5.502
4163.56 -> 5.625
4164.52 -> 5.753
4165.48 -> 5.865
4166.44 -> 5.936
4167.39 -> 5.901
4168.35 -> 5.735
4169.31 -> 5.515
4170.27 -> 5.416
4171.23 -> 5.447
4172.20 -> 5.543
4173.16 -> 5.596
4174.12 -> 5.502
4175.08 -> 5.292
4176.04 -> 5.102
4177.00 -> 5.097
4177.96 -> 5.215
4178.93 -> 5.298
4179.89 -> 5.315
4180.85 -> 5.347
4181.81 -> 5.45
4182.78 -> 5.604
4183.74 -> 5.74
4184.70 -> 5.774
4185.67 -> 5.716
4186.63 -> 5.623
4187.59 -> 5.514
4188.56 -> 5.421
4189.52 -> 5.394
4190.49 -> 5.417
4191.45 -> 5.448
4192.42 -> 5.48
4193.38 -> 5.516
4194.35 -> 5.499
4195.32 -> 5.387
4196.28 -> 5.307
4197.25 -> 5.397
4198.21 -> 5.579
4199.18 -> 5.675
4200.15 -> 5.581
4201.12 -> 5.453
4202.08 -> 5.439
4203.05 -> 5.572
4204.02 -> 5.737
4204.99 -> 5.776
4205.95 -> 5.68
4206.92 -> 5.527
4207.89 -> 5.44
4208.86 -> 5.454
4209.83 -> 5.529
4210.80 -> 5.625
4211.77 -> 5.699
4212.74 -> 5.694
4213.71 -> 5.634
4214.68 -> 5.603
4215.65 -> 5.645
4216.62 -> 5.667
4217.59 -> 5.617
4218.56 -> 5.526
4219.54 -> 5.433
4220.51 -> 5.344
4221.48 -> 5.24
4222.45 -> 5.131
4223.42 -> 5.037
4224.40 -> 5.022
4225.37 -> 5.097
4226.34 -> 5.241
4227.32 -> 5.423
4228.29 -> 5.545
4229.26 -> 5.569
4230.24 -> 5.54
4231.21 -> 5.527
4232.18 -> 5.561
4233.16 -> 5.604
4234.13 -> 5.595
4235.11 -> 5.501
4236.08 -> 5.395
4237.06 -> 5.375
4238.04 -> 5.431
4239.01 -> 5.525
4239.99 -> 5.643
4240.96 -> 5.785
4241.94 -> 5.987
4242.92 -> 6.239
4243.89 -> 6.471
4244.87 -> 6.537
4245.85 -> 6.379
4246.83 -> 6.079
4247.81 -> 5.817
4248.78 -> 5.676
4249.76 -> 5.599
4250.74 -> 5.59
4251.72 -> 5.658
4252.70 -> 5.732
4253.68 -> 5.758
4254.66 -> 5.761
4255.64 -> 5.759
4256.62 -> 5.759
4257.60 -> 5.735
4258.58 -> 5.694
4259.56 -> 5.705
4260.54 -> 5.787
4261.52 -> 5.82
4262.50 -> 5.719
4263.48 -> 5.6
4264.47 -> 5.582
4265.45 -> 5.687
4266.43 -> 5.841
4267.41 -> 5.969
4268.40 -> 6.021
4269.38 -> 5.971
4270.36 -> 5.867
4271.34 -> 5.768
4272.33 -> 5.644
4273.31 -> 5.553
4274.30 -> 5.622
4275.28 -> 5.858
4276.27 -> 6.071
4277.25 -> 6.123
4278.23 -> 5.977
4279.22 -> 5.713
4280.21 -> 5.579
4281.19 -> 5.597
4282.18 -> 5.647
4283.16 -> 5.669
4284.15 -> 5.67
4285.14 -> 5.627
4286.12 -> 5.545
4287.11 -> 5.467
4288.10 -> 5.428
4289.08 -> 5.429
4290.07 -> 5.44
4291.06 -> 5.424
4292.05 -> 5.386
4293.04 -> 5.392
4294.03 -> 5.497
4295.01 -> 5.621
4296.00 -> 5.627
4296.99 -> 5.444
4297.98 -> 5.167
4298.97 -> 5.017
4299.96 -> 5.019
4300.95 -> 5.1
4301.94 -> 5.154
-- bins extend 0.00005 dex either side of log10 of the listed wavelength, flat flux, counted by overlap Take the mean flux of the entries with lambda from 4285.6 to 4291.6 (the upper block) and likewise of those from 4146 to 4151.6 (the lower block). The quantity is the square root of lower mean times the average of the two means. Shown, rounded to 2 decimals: 5.30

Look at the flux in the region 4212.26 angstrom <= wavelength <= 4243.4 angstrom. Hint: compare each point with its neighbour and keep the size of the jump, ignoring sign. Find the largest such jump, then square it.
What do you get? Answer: 0.06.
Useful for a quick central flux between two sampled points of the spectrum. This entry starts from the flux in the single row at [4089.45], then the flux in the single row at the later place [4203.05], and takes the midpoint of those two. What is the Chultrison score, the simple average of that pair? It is 5.72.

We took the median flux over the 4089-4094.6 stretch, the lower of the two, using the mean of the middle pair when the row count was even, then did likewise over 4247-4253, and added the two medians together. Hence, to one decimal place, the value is 11.5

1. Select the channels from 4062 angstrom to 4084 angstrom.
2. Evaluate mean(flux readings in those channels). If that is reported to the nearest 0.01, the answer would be 5.71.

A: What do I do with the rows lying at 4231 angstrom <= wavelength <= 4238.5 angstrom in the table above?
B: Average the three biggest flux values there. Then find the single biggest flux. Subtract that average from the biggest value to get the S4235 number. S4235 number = 0.017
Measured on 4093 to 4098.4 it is 0.050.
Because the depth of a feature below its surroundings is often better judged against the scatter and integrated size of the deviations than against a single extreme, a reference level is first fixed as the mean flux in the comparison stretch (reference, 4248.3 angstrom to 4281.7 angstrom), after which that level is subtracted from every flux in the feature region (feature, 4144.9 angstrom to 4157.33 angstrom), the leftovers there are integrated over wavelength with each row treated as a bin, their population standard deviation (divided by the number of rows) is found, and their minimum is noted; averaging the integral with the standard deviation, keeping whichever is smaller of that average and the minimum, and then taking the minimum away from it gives -1.8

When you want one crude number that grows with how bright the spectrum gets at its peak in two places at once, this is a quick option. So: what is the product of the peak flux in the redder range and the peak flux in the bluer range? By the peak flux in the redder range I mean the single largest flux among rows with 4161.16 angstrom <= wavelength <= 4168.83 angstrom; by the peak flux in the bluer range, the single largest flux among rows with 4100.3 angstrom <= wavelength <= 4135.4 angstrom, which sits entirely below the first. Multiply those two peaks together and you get 36.0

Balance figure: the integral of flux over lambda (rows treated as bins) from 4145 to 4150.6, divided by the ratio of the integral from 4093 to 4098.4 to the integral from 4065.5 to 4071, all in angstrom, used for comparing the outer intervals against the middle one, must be 29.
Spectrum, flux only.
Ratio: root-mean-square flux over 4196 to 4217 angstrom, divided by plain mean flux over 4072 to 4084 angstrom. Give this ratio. 0.94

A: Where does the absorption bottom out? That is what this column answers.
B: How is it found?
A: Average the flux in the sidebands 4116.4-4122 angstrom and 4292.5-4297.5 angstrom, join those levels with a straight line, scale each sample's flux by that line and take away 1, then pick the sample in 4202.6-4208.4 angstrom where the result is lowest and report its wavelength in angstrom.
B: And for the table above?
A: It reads 4207.89 angstrom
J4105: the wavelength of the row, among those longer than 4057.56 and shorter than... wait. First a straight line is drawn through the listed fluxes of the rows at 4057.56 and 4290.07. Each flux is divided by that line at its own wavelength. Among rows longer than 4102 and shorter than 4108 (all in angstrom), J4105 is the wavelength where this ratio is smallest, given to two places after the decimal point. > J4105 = 4102.65 angstrom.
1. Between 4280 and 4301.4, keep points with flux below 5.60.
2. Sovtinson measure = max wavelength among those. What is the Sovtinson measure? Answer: 4300.95 angstrom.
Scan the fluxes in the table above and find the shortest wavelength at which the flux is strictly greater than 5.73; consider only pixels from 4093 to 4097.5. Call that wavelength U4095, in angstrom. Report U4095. 4093.22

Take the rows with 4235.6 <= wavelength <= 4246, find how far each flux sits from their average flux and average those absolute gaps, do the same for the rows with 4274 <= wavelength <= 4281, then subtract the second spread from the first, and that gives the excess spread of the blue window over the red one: 0.214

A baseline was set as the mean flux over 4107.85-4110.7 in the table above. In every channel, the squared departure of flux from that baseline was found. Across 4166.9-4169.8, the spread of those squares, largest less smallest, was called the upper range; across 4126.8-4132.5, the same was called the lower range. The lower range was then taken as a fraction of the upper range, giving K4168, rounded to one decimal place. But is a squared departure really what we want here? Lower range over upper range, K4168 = 2.5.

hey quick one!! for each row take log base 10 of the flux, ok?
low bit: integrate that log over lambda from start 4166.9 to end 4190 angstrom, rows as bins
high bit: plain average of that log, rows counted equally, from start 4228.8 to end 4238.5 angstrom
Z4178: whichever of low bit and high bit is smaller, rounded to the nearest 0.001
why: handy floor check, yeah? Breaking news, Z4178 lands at 0.741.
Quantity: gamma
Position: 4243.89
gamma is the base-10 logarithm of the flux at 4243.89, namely 0.81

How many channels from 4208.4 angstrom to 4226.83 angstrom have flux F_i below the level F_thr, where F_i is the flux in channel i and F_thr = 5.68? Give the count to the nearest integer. 17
